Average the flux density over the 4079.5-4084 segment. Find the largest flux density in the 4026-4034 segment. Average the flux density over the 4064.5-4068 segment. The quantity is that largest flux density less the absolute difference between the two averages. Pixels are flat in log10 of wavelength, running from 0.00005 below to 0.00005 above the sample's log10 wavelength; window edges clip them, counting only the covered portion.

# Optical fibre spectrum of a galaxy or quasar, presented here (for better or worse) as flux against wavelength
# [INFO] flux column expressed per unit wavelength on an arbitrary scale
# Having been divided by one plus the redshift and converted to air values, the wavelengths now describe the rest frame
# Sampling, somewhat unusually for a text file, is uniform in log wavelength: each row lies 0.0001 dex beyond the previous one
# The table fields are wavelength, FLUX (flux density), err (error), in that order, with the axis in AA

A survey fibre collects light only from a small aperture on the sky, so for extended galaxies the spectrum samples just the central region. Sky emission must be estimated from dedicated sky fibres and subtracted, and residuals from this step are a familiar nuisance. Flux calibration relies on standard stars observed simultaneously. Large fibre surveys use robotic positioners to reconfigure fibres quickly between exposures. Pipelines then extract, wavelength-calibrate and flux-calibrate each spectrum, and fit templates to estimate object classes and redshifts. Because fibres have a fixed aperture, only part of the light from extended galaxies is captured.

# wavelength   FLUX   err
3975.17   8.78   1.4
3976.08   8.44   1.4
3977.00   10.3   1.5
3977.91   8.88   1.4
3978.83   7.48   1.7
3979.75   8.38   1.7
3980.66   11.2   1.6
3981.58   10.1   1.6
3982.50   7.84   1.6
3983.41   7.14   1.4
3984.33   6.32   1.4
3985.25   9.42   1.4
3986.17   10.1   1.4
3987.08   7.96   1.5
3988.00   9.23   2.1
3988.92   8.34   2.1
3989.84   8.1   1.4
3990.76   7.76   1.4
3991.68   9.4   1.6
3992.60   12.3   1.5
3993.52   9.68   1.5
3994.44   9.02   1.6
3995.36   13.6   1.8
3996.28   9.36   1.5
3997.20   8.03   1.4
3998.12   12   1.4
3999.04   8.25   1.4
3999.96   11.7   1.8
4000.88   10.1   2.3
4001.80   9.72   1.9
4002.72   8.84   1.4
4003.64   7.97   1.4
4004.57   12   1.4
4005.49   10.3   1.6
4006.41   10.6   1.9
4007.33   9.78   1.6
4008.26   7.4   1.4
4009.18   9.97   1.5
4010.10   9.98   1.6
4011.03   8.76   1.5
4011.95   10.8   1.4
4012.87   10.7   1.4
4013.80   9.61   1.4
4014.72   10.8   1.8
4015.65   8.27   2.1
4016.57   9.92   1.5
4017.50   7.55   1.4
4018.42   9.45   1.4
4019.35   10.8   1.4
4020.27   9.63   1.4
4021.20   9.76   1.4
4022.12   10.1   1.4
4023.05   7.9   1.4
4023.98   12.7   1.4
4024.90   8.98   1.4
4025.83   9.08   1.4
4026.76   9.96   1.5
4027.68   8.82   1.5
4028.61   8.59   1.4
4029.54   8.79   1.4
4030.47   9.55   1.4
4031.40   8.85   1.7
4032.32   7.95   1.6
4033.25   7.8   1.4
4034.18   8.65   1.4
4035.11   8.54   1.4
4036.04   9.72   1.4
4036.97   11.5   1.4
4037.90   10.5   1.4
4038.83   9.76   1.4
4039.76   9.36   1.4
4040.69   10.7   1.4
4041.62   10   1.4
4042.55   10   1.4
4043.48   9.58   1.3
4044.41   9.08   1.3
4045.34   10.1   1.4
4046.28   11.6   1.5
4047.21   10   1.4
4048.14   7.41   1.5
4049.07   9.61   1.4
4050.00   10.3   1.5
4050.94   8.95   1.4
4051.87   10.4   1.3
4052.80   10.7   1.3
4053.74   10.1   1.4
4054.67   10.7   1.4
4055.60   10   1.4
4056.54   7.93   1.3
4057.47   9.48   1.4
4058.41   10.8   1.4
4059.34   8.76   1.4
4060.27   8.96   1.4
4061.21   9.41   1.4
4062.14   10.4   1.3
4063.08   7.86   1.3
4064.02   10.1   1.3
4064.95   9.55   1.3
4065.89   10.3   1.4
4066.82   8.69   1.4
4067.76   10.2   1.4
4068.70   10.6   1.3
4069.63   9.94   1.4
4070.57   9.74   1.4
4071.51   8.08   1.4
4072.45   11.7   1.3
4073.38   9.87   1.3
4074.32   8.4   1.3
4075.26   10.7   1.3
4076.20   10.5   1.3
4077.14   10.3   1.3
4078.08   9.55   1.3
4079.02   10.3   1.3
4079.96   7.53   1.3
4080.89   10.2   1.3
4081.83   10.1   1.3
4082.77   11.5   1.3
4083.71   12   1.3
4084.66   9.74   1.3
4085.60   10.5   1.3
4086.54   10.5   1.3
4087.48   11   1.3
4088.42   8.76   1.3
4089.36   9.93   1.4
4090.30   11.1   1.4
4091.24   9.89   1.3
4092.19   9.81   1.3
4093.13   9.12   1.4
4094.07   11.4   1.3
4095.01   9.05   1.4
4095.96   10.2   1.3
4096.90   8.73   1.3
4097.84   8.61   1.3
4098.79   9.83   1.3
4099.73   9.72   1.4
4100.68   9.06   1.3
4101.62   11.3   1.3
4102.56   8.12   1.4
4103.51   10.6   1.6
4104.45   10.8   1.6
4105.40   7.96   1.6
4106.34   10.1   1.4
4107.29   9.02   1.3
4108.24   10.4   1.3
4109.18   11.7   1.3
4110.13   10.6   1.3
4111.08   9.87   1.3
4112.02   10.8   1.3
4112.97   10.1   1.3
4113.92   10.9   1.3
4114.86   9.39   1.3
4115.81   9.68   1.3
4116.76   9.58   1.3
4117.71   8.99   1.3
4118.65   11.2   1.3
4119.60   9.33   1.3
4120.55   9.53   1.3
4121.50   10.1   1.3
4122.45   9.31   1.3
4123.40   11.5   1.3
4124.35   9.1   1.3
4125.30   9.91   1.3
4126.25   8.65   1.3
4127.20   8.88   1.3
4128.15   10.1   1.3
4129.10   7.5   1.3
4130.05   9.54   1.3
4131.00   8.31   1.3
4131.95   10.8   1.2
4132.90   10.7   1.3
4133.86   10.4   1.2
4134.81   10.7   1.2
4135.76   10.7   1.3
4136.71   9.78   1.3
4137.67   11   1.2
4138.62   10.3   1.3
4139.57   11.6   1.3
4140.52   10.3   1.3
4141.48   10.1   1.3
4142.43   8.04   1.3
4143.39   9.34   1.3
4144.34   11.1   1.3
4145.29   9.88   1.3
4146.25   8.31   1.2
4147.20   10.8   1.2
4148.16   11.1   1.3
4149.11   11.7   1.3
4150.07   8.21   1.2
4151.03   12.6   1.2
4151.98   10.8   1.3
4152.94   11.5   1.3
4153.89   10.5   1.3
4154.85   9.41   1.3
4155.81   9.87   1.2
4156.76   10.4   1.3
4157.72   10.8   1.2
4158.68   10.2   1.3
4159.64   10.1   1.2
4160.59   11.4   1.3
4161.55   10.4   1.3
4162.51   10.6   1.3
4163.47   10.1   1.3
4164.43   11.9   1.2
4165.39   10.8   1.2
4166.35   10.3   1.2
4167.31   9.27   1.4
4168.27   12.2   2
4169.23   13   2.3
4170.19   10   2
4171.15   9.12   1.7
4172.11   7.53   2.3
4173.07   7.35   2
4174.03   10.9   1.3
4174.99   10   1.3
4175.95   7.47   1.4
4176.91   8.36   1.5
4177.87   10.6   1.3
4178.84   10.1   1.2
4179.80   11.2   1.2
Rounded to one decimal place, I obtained 9.4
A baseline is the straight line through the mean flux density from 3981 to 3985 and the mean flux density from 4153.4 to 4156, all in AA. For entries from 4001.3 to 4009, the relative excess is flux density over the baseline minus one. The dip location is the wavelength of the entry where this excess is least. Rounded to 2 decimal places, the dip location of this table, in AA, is 4008.26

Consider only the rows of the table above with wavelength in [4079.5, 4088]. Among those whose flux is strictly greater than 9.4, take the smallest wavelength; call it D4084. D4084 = 4080.89 AA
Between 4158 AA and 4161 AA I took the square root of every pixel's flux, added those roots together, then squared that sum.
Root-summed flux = 95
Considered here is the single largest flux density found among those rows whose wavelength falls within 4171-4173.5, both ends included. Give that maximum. 9.12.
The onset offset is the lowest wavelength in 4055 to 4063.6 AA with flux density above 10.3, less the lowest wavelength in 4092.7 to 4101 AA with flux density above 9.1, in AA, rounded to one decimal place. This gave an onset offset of -34.7 AA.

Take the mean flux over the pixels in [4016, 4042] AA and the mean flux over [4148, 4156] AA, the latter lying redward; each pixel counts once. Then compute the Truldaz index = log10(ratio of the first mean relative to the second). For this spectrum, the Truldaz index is -0.051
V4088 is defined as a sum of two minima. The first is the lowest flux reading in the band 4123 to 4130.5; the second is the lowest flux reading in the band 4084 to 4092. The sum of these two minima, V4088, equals 16.3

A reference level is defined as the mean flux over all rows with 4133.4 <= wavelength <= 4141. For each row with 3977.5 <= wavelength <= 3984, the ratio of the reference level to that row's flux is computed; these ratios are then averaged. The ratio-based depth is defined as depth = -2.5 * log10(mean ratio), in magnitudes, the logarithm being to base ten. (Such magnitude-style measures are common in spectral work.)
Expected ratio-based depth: -0.24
